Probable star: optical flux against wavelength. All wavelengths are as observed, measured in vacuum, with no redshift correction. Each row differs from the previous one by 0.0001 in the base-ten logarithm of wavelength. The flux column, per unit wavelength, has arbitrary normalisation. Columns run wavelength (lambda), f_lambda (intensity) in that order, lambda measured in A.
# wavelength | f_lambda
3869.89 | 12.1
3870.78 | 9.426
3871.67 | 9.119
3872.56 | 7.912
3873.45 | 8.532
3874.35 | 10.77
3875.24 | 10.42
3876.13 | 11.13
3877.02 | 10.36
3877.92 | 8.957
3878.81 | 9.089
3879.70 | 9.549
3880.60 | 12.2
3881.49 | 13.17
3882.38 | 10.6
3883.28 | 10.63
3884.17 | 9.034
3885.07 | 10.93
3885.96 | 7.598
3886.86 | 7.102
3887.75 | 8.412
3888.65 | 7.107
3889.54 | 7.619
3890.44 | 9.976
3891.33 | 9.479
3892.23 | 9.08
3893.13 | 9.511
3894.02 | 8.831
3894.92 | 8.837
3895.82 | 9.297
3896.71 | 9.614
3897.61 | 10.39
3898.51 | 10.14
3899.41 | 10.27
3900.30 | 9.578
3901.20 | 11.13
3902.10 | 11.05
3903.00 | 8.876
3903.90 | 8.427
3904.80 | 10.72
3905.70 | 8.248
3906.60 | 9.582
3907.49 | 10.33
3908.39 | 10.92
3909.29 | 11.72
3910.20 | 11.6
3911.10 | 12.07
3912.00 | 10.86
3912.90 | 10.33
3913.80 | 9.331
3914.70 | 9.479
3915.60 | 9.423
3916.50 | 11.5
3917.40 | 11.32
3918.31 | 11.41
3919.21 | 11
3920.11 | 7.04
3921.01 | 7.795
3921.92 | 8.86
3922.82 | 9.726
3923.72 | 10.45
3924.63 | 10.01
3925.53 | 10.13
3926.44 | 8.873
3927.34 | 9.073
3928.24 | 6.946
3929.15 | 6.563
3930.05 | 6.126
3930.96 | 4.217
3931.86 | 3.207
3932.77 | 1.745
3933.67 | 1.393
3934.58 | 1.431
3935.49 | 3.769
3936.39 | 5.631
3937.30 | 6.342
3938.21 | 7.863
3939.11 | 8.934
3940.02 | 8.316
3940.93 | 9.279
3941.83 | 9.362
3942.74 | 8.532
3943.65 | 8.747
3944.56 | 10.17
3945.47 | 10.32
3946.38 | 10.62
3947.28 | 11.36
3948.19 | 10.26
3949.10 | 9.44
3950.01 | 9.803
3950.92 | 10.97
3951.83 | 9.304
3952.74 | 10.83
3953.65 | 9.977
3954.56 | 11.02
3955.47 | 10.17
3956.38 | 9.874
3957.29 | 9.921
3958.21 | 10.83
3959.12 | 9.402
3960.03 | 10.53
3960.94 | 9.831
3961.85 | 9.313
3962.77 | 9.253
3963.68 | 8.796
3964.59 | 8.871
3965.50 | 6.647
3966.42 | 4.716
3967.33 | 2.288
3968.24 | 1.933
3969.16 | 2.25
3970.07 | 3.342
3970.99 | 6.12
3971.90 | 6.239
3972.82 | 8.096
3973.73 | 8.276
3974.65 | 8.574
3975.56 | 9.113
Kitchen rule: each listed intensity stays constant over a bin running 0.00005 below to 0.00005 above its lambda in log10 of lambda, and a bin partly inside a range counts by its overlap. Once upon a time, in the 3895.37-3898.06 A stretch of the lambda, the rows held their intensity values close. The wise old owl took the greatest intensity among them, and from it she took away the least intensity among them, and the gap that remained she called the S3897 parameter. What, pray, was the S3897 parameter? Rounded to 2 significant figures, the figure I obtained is 1.1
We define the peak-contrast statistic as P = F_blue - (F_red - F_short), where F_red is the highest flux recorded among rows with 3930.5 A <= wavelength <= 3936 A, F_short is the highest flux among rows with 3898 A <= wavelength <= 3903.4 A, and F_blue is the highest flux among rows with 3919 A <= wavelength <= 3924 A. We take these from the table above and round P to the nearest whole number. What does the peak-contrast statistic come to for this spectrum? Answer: 18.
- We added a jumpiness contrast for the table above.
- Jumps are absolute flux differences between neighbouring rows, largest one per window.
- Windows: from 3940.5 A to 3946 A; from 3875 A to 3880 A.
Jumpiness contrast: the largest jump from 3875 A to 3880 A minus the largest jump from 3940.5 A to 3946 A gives 0.0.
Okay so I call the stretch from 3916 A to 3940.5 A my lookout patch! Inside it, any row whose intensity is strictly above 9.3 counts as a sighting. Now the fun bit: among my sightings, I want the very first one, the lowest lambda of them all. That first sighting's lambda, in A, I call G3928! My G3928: 3916.50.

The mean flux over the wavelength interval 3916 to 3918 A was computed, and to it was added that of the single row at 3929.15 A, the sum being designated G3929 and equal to 18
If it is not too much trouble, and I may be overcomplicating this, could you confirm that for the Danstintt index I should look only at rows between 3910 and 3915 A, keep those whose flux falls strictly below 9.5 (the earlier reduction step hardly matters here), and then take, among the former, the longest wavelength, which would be 3914.70 A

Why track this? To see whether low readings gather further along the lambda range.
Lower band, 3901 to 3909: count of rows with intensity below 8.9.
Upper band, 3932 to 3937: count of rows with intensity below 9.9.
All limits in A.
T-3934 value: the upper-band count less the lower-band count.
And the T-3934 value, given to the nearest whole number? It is 2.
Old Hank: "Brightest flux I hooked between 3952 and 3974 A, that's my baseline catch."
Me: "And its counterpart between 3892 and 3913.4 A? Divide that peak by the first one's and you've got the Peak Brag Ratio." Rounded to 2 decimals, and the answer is 1.10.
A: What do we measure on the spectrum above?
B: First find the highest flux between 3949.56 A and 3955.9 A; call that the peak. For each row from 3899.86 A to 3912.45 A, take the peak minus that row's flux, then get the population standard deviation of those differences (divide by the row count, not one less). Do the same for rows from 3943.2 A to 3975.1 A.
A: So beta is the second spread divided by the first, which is 2.2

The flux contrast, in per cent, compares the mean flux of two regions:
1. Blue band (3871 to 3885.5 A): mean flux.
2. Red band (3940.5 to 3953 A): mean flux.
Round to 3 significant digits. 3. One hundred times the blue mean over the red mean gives 102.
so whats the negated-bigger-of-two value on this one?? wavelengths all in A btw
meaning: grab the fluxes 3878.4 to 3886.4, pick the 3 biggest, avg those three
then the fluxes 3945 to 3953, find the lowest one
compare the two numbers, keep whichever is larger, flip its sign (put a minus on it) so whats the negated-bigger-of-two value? -12.1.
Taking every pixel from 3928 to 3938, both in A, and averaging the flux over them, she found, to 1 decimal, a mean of 4.3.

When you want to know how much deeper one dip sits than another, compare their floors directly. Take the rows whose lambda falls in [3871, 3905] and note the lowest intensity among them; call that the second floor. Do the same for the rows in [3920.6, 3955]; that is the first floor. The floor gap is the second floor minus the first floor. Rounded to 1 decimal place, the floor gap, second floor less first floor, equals 5.7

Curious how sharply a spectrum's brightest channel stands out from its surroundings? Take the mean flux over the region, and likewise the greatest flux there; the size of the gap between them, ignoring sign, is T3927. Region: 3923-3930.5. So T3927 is 1.9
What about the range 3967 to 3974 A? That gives 3.5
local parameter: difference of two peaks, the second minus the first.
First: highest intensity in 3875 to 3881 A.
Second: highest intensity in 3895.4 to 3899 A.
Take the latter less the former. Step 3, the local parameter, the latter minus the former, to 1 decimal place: -1.8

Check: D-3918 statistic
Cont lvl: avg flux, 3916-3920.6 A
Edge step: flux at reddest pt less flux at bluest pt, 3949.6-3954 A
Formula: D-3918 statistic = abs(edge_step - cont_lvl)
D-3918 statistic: 10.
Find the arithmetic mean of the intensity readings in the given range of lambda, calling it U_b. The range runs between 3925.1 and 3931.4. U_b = 7.4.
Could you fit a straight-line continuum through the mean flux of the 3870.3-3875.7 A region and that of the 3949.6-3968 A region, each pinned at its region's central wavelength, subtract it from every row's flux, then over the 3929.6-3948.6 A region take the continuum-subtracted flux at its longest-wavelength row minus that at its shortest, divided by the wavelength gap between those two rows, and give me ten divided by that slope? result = 43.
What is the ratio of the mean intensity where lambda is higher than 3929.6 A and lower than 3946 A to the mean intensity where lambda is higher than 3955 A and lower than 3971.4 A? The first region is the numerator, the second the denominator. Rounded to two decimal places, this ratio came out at 0.86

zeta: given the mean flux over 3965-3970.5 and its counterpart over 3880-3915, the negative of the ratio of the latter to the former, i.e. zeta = -2.8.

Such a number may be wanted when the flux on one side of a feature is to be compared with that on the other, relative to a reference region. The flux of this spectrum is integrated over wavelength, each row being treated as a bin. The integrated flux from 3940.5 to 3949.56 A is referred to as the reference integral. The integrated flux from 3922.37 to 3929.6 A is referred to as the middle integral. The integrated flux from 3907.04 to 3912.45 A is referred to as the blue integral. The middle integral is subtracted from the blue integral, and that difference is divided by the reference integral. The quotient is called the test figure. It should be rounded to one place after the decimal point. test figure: 0.0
